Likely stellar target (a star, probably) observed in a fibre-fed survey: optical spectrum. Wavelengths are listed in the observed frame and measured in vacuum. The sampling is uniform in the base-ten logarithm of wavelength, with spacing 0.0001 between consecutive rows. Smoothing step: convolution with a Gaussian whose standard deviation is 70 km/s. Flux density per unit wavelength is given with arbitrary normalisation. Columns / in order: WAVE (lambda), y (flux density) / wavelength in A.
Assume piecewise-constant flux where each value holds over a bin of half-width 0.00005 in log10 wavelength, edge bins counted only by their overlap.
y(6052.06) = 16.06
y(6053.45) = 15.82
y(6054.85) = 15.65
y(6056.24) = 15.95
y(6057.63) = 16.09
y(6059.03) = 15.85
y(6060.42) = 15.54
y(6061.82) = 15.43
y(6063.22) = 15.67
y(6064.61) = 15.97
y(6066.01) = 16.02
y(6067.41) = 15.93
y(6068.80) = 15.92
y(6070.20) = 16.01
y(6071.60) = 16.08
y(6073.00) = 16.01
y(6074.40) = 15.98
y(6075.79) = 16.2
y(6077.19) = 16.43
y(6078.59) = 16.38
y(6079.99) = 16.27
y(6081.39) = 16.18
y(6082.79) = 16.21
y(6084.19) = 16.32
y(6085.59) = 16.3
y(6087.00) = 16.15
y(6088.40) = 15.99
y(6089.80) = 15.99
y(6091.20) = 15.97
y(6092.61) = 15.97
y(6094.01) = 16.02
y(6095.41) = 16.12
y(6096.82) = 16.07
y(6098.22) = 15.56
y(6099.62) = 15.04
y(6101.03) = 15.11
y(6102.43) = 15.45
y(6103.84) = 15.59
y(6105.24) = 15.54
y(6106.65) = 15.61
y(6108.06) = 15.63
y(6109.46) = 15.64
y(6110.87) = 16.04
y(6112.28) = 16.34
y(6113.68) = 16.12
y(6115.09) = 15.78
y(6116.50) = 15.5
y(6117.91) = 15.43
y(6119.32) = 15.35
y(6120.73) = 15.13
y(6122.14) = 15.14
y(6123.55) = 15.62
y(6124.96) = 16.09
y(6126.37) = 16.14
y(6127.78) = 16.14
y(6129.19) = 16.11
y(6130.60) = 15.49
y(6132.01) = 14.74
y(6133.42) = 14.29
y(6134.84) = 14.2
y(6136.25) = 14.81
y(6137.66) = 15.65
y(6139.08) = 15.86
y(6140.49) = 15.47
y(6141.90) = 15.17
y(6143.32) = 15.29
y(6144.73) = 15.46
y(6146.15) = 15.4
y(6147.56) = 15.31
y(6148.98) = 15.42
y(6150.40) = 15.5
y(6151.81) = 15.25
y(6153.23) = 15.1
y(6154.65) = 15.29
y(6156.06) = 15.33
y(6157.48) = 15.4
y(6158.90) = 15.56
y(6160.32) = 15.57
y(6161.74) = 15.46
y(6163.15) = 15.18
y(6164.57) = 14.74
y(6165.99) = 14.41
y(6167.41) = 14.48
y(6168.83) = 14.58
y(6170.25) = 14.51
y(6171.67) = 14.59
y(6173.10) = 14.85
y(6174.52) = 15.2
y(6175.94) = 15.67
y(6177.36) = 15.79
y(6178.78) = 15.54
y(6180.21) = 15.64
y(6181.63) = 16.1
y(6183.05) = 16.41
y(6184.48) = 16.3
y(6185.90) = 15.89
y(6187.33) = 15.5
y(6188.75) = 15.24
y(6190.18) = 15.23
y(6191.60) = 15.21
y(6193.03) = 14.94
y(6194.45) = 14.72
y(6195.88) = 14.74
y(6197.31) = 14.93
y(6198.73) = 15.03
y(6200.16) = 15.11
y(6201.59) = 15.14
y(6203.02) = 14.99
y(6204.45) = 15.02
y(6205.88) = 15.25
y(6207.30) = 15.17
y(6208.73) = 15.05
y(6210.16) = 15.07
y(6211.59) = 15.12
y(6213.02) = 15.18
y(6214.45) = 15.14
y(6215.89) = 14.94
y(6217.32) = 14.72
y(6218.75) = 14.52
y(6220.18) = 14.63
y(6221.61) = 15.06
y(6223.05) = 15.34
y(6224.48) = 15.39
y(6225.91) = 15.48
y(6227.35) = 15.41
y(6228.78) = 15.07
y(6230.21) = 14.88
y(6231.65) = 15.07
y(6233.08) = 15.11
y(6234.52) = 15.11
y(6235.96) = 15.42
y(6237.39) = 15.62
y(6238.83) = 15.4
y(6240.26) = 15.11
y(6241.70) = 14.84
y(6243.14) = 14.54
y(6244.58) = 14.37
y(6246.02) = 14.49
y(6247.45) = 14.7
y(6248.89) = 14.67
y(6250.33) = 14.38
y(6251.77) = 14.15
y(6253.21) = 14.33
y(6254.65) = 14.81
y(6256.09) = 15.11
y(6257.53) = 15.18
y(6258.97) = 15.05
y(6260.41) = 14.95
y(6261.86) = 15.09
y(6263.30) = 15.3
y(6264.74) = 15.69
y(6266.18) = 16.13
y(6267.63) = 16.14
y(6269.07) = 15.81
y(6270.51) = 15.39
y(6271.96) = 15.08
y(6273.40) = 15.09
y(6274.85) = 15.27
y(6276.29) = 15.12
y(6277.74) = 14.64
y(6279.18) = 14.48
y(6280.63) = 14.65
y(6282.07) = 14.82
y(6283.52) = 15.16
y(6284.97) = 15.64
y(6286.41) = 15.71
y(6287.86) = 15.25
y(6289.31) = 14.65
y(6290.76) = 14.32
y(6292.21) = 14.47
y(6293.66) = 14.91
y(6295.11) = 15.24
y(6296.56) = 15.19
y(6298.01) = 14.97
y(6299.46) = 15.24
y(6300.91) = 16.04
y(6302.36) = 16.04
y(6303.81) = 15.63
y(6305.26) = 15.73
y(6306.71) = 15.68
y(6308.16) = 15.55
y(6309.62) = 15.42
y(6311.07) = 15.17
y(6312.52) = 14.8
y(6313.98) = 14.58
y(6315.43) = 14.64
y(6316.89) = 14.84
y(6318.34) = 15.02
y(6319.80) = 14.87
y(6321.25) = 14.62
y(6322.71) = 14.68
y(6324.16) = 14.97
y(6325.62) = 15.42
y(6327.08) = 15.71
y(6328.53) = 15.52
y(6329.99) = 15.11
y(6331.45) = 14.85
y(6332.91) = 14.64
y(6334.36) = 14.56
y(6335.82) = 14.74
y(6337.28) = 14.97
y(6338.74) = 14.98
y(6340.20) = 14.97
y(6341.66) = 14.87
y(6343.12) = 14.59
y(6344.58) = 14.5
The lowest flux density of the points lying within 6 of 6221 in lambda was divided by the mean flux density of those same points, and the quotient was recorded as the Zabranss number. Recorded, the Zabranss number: 0.967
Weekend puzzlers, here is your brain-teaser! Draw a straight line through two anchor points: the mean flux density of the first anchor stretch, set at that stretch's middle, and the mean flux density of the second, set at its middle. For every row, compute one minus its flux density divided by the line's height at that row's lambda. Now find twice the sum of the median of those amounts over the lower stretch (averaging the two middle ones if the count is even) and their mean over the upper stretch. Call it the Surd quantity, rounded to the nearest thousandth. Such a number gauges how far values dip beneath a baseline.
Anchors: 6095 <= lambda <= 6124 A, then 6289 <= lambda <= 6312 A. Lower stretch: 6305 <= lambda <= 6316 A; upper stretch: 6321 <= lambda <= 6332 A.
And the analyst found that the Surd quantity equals 0.008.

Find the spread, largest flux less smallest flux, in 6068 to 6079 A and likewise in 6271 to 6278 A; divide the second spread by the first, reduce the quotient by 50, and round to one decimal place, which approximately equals -48.8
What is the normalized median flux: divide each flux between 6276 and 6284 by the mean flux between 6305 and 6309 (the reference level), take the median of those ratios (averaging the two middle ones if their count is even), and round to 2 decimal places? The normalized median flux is 0.94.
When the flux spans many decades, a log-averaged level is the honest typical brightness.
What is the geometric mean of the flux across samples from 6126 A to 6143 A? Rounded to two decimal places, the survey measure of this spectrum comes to 15.32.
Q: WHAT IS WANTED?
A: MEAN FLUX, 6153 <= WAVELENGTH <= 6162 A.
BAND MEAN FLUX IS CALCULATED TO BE 15.39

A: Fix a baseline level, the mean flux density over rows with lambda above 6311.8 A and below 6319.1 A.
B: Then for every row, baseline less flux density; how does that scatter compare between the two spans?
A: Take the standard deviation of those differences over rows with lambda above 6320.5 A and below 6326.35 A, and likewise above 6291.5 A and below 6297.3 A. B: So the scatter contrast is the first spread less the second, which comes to 0.01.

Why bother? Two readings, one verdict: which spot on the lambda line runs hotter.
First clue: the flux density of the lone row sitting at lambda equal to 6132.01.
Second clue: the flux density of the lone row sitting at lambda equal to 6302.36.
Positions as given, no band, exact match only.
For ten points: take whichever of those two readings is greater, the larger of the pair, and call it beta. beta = 16.0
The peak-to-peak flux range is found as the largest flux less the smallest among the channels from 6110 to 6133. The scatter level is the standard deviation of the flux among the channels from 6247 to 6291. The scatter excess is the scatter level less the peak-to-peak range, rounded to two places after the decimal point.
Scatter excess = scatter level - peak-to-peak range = -1.09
